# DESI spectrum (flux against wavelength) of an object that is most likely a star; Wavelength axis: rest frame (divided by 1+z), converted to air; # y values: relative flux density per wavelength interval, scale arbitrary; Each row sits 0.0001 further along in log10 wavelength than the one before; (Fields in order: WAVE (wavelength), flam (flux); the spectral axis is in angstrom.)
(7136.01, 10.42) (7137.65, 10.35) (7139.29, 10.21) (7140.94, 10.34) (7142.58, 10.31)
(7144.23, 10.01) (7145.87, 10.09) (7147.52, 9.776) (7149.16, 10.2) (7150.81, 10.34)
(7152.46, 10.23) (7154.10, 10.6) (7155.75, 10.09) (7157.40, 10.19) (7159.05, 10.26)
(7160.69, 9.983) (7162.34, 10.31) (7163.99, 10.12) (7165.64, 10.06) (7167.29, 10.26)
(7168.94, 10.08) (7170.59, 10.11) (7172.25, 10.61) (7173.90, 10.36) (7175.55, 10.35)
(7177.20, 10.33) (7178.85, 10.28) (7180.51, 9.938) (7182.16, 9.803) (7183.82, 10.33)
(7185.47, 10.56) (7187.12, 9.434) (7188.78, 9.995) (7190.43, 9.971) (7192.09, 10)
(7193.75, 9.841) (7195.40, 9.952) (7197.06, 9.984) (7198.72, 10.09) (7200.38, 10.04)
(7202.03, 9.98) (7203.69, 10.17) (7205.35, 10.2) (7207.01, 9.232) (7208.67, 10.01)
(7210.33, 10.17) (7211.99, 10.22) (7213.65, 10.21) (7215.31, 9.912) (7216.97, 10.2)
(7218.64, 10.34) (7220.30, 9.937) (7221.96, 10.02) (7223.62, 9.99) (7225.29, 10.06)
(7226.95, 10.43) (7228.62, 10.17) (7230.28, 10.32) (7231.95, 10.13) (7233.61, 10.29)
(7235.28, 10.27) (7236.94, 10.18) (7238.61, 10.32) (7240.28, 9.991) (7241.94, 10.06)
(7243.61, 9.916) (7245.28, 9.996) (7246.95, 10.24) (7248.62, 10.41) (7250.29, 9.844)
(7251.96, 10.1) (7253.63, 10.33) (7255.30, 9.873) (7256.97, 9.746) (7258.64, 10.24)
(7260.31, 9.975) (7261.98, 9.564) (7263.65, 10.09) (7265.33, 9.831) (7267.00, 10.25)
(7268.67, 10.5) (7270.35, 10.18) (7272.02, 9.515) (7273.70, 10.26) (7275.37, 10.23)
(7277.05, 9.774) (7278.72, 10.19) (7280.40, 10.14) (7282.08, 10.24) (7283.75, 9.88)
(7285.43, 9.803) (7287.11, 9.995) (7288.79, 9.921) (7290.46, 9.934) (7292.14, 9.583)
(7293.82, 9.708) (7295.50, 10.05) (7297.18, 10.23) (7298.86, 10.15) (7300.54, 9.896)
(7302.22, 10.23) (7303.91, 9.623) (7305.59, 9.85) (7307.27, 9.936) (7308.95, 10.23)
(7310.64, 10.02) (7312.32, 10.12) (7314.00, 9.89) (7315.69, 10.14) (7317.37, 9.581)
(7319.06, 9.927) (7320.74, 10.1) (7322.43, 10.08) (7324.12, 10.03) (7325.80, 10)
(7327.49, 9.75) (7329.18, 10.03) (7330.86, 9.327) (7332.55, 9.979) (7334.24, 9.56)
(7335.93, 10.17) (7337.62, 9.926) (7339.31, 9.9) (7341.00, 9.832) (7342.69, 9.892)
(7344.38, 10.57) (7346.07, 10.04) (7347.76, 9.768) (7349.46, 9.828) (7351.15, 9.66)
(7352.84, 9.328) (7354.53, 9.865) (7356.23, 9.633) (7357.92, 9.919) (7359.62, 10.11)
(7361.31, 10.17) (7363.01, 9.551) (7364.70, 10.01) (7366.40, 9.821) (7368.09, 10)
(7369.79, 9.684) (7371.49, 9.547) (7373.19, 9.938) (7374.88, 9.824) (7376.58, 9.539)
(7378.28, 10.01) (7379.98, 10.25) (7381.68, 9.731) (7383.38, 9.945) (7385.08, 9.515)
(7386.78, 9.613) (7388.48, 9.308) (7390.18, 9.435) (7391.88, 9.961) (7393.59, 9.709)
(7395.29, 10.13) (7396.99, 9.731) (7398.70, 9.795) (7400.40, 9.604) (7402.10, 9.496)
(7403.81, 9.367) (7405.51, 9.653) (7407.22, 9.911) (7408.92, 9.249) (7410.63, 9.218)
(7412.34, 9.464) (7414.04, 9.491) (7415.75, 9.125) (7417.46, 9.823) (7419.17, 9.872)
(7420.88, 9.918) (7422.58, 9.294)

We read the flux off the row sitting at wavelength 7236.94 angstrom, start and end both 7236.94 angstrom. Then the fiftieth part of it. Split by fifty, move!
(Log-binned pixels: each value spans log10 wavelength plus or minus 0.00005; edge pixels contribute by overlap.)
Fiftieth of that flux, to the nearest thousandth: 0.204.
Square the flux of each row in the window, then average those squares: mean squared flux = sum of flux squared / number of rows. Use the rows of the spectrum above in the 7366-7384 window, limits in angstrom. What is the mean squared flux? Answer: 97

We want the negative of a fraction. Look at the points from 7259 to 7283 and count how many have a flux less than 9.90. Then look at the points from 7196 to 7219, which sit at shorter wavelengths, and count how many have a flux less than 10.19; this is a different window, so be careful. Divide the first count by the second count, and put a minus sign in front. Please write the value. -0.44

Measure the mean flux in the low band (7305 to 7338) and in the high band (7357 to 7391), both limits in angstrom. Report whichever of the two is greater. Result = 9.9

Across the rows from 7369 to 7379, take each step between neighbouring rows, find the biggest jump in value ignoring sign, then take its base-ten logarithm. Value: -0.33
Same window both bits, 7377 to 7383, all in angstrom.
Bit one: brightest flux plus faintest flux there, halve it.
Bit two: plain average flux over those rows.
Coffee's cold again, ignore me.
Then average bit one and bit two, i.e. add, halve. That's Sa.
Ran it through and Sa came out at 10.0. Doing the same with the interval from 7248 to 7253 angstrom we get 10.1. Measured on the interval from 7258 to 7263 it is 9.9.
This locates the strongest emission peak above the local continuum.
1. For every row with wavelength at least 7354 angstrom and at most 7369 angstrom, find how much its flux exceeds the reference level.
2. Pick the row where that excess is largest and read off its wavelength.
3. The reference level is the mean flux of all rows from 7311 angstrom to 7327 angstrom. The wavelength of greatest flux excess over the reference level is 7361.31 angstrom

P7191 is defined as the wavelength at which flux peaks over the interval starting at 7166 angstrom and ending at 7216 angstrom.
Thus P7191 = 7172.25 angstrom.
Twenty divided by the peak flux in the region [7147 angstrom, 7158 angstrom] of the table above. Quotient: 1.89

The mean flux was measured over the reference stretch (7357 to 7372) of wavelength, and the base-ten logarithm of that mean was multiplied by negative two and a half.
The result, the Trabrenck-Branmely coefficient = -2.49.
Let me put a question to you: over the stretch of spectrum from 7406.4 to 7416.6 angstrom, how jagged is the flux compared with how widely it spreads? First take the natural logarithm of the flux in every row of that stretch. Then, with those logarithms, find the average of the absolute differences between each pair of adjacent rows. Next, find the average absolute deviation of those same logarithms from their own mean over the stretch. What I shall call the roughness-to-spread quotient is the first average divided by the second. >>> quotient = 1.26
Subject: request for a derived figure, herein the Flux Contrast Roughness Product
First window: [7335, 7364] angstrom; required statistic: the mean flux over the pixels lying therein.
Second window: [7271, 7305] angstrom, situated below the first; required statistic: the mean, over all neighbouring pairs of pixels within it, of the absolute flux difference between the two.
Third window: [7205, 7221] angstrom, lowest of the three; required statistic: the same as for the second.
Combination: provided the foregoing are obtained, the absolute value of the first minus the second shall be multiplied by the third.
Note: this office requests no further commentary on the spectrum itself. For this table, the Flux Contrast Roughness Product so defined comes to 3.32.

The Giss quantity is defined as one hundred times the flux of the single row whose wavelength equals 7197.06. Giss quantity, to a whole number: 998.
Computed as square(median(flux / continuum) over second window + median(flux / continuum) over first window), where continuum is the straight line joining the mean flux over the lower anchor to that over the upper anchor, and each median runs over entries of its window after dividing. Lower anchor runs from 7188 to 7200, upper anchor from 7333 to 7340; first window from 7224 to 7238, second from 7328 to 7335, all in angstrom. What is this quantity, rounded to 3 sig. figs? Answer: 4.06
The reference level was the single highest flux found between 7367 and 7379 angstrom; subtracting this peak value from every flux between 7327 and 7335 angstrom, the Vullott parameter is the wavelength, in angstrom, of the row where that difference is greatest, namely 7329.18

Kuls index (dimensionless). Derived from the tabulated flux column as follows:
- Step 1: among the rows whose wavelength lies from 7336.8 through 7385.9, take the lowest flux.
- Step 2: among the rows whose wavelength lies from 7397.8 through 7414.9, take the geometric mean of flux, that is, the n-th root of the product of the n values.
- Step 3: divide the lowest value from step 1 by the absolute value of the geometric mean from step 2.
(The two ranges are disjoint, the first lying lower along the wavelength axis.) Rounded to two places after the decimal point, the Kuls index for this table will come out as 0.98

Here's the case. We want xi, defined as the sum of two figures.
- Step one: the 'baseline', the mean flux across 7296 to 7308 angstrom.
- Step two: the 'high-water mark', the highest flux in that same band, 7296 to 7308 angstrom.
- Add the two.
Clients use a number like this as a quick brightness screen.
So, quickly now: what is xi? 20.2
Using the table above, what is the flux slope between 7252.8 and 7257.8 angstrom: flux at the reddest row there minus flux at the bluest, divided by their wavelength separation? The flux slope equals -0.17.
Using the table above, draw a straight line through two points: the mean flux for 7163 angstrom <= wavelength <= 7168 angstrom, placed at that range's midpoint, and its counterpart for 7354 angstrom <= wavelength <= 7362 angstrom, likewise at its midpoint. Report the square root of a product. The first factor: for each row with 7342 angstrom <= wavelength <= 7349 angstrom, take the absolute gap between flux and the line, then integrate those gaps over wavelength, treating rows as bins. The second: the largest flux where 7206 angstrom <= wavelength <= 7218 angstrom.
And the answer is 4.1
